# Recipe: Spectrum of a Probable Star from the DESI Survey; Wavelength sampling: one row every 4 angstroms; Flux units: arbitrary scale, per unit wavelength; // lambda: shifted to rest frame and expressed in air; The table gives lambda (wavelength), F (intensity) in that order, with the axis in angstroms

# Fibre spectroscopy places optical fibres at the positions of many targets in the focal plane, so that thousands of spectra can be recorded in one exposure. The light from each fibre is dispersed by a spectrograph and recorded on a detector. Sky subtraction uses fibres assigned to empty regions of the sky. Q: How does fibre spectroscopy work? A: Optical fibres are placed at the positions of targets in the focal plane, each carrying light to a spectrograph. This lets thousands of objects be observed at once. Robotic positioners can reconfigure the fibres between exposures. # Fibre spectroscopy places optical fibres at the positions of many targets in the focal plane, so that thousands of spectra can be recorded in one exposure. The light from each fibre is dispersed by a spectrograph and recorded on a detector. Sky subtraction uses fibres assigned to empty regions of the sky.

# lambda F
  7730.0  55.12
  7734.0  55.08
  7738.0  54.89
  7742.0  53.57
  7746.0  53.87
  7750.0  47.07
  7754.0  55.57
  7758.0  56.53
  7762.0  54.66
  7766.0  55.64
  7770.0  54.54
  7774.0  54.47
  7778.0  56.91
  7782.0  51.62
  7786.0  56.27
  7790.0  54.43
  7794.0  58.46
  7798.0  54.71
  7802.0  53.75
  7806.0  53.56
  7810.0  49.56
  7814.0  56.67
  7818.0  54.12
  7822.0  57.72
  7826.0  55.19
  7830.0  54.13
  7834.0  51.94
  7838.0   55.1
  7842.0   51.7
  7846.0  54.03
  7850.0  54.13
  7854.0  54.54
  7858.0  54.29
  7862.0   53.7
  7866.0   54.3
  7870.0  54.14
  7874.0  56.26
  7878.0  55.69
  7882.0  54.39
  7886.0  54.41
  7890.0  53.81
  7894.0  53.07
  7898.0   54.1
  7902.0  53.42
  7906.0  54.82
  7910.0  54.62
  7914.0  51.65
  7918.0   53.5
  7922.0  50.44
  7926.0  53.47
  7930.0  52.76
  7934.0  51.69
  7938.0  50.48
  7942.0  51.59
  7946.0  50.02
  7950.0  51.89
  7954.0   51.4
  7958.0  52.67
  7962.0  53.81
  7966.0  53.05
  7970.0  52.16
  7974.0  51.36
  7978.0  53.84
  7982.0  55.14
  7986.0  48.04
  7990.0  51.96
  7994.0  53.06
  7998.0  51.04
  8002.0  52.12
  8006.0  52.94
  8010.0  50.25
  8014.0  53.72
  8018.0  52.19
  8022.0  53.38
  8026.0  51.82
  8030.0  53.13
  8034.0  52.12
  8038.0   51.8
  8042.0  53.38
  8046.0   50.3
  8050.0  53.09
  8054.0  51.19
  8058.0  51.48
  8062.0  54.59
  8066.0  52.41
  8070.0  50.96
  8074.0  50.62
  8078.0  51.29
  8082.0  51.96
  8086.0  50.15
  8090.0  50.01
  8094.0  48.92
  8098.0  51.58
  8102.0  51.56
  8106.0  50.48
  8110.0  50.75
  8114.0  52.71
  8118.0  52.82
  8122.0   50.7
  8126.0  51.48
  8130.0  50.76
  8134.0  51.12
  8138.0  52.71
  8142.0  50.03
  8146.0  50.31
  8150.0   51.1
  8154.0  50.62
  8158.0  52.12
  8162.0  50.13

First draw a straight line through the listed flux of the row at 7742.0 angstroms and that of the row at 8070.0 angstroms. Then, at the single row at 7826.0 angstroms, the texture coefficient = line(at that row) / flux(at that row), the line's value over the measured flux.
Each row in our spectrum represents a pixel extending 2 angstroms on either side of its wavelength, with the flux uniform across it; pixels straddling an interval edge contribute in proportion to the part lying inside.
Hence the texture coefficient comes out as 0.96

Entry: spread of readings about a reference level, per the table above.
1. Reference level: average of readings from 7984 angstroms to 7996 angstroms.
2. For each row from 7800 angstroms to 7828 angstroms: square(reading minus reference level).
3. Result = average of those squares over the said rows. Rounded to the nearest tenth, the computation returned 17.1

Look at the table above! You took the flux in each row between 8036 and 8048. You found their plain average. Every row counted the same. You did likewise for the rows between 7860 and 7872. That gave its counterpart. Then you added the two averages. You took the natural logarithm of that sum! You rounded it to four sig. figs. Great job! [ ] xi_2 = 4.662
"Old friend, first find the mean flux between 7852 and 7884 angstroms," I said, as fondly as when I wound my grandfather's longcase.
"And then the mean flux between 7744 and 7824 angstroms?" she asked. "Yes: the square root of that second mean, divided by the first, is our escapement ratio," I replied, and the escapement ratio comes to 0.135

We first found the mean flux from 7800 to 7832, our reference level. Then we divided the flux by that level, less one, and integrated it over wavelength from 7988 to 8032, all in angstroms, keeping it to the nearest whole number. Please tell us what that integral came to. -2 angstroms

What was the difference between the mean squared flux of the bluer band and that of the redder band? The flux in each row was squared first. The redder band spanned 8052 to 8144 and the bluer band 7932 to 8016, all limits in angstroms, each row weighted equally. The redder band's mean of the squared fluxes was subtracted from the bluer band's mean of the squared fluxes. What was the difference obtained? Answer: 73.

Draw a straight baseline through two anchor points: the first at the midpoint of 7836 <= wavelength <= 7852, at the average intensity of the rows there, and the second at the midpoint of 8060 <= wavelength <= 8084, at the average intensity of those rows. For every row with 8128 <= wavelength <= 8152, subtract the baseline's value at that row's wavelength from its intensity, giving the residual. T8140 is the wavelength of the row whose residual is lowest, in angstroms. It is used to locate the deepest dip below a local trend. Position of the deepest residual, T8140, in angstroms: 8142.0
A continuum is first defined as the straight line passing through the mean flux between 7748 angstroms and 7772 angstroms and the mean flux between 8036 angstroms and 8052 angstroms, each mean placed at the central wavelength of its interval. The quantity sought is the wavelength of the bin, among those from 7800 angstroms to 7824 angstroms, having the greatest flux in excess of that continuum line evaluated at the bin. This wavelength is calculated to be 7822.0 angstroms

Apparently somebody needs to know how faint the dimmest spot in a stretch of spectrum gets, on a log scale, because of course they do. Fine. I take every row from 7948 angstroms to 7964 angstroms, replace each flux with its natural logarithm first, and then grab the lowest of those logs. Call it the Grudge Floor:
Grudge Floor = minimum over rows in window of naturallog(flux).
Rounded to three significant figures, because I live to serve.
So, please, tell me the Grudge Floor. 3.94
